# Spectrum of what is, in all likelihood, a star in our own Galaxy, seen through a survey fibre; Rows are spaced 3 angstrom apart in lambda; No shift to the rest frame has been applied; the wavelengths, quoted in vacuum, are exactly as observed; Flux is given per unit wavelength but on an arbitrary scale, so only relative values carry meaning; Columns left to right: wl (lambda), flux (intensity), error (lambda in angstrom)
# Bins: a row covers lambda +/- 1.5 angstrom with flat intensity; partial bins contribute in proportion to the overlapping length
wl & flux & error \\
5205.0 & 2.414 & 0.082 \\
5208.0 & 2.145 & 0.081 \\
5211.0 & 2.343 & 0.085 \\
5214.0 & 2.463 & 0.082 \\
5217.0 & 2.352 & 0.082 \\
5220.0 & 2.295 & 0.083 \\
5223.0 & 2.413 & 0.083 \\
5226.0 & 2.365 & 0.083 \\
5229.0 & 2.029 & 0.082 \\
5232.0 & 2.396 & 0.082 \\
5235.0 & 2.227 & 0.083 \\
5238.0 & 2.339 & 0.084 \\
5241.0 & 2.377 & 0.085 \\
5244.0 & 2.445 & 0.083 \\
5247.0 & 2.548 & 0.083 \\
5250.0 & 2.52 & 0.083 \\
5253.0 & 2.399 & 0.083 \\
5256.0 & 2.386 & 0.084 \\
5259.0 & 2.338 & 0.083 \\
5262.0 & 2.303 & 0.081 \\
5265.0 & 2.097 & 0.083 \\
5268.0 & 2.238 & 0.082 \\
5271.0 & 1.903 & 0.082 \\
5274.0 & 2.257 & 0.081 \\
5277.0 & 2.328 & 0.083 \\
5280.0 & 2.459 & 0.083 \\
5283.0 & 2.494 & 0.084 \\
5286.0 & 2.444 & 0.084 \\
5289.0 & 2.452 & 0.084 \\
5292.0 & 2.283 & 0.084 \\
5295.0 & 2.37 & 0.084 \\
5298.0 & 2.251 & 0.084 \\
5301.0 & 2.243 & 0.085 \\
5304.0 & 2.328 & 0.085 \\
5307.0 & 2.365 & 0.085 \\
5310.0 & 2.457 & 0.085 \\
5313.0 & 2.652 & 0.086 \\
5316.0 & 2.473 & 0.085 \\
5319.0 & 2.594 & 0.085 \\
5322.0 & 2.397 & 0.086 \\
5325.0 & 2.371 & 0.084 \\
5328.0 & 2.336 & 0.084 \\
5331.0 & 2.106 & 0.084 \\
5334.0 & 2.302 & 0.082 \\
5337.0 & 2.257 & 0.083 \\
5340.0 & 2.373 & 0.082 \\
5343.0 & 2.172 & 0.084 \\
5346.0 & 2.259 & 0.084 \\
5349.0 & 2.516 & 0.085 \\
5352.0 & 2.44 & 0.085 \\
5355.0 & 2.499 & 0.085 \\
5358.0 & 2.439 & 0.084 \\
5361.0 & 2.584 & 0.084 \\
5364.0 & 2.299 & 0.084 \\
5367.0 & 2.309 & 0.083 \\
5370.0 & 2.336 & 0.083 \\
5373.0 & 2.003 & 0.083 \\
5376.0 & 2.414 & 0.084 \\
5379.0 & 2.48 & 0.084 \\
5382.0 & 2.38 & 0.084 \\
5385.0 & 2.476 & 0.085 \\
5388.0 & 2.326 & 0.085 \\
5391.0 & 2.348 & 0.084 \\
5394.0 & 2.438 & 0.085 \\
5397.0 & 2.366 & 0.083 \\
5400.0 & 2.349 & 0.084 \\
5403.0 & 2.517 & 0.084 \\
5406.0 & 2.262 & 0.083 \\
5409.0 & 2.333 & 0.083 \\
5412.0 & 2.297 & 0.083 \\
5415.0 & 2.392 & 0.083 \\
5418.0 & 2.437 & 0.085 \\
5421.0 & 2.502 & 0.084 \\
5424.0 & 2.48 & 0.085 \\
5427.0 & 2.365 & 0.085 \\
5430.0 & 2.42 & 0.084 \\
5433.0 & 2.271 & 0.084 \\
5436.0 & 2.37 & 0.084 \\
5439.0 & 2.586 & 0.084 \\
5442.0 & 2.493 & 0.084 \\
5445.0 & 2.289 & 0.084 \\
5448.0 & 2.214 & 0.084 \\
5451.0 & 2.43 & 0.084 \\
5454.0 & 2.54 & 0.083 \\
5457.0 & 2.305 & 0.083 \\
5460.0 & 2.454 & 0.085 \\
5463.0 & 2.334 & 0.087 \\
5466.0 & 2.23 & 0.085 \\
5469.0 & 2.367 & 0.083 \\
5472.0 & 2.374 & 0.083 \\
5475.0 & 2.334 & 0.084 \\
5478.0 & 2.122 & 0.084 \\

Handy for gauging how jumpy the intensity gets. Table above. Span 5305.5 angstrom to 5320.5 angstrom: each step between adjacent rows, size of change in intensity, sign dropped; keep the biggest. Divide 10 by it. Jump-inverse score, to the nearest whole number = 51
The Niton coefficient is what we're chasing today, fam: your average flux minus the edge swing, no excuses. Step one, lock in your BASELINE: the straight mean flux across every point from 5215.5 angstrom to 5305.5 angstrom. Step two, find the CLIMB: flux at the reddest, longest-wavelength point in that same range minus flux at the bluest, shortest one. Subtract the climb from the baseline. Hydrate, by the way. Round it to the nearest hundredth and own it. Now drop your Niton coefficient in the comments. 2.35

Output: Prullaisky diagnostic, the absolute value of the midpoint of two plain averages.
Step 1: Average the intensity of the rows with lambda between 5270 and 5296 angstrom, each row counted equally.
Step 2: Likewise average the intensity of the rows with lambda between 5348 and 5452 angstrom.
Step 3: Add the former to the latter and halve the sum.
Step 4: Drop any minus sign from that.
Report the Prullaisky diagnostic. 2.36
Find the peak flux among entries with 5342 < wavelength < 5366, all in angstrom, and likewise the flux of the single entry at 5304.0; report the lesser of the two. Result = 2.33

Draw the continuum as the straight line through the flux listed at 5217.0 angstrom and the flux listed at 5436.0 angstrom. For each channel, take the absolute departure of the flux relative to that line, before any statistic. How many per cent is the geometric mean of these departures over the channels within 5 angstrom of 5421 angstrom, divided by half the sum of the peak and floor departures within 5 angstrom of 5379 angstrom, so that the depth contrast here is 156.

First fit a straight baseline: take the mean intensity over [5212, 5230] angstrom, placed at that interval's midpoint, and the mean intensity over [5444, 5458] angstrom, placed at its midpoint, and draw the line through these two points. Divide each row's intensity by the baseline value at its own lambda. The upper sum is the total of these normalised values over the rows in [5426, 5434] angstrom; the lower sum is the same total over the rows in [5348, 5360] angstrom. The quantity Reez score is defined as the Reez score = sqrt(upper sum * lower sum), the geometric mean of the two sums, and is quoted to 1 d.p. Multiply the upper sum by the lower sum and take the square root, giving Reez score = 3.6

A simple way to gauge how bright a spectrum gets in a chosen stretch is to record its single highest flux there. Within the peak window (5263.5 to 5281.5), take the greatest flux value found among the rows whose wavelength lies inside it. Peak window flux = 2.459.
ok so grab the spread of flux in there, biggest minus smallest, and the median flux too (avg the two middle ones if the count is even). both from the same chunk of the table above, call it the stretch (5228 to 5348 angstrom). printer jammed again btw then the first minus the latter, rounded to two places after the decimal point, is -1.60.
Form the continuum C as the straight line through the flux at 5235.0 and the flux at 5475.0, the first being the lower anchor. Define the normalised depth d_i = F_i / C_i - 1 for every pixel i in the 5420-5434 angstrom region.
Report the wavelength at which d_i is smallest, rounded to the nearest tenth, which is 5433.0 angstrom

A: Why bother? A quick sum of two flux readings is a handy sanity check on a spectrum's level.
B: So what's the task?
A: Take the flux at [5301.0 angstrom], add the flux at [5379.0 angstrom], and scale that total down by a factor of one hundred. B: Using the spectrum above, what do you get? 0.0472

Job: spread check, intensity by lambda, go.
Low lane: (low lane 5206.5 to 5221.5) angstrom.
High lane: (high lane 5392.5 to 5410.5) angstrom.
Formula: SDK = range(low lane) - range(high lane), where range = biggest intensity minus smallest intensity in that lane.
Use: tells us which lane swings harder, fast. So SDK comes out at 0.06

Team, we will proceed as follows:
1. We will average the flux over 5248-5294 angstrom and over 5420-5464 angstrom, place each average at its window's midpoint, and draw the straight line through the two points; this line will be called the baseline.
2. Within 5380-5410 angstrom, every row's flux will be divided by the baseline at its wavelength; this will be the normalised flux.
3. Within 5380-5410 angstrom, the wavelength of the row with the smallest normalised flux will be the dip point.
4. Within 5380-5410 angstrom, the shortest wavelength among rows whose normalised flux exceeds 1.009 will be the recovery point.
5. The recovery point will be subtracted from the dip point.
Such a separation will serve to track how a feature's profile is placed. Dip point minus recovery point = 21 angstrom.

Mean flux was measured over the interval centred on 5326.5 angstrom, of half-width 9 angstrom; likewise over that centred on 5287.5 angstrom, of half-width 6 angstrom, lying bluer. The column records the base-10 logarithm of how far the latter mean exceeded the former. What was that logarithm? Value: -1.17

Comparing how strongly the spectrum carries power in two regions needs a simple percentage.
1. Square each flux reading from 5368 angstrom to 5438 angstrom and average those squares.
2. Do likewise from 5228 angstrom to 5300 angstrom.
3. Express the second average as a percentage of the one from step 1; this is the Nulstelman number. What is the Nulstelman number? 97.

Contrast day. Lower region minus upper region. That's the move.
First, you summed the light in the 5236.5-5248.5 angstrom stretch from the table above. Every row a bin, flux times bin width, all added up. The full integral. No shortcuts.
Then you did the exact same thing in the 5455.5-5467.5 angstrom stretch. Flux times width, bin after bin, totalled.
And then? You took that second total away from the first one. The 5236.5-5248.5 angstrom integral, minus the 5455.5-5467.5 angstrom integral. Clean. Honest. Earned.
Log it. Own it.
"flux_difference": 1.2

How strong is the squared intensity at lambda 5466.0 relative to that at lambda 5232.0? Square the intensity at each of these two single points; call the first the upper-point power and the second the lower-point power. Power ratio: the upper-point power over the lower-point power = 0.87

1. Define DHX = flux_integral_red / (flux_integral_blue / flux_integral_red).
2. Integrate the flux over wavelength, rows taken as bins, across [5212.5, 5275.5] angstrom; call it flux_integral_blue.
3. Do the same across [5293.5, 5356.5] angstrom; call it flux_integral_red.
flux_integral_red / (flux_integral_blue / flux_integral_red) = 152.6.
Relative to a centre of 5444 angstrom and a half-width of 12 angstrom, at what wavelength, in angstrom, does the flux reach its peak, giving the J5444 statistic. 5439.0 angstrom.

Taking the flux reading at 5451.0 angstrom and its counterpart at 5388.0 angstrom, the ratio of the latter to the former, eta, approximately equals 0.96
